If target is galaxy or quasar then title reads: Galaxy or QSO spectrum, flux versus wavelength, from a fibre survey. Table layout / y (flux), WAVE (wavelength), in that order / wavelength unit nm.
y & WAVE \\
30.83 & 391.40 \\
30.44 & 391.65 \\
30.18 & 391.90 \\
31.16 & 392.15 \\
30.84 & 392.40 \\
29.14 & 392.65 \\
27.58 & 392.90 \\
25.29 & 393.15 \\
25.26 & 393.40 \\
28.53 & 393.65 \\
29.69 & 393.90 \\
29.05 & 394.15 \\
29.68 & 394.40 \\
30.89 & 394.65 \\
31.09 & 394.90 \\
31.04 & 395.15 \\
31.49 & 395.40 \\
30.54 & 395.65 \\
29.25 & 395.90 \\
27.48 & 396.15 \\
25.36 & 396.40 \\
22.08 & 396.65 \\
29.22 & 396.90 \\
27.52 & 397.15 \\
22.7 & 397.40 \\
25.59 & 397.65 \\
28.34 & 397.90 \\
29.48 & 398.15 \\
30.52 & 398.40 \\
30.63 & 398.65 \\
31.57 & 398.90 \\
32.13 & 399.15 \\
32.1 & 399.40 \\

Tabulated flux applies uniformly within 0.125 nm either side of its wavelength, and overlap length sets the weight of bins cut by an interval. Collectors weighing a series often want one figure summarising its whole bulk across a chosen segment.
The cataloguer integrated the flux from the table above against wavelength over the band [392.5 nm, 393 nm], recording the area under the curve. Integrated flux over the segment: 14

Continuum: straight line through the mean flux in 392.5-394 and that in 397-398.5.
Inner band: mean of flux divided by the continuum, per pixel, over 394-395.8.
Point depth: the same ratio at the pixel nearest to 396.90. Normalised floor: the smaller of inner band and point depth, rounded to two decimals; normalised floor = 1.07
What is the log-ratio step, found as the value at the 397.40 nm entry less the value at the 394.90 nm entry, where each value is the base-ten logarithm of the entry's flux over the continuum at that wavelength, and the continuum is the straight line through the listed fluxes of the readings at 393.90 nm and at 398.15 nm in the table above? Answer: -0.135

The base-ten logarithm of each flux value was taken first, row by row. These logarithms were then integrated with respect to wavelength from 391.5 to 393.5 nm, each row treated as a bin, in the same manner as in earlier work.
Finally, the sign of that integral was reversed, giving -2.9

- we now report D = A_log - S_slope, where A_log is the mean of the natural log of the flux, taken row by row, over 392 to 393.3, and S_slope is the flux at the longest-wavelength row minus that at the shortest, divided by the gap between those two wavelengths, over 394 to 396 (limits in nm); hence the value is 3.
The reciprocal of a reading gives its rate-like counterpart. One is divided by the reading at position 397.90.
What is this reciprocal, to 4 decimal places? 0.0353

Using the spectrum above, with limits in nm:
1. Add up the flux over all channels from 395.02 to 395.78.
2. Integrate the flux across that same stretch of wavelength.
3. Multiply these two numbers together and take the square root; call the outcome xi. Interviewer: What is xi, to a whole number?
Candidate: 47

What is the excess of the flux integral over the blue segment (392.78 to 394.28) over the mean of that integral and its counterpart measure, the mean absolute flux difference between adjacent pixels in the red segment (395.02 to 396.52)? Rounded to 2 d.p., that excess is 20.02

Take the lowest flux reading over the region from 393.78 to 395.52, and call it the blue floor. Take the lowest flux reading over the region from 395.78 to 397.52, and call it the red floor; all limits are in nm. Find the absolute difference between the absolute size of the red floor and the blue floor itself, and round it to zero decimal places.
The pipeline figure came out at 7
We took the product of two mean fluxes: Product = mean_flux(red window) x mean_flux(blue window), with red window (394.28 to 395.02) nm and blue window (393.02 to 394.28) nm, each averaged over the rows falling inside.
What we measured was 842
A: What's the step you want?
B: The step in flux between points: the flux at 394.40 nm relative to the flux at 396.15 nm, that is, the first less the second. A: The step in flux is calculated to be 2.2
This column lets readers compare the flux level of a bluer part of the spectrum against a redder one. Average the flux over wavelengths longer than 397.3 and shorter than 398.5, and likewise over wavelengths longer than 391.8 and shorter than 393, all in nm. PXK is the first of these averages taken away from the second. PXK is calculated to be 2.5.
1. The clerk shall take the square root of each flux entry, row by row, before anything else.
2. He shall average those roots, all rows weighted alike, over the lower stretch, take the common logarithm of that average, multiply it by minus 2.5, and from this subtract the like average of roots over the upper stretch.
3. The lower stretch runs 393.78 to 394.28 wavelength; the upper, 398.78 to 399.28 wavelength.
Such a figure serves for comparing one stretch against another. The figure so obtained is -7.5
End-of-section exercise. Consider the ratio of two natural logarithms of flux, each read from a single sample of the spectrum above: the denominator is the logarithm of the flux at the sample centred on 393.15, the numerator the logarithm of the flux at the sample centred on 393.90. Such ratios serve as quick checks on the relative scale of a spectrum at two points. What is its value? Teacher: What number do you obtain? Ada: 1.05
